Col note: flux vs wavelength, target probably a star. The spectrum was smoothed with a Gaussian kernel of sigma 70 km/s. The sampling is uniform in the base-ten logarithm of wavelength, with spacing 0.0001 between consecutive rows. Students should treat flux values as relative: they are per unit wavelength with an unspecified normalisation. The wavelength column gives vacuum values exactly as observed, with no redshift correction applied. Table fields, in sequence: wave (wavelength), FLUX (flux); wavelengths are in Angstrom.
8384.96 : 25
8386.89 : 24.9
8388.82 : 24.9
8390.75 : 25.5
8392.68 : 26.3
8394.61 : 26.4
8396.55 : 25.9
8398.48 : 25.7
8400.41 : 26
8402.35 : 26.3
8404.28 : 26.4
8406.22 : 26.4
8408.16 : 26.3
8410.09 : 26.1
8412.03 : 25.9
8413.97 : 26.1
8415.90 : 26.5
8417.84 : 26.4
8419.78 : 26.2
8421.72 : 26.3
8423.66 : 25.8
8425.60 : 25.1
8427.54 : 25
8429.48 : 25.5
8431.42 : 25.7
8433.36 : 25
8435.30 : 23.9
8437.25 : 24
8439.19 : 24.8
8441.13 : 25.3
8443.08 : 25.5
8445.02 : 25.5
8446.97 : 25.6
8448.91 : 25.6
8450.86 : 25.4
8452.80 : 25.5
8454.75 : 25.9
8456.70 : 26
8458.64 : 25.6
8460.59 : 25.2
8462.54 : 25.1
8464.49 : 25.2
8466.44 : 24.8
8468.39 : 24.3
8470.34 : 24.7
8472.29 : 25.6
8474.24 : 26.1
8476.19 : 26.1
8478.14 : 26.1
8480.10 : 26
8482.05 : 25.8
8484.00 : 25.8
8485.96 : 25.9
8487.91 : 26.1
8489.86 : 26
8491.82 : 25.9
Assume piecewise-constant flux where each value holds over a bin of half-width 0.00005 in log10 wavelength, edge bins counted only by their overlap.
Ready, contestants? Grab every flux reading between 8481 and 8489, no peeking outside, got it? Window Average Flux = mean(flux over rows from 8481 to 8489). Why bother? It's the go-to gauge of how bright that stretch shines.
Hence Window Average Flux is 25.9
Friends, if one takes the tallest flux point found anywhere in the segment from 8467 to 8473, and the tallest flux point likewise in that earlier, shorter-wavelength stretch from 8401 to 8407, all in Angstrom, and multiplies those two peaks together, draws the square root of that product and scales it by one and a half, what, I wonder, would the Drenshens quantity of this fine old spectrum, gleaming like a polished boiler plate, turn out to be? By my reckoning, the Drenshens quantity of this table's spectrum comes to 39.0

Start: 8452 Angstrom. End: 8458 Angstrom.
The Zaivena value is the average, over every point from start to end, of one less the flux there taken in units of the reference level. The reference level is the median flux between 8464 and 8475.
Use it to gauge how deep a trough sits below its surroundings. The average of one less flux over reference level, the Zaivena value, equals -0.032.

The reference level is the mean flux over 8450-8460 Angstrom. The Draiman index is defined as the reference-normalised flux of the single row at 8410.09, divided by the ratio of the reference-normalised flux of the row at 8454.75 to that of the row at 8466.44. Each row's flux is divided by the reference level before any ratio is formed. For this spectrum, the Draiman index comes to 0.97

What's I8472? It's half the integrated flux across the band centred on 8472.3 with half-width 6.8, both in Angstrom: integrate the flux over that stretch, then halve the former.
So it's 173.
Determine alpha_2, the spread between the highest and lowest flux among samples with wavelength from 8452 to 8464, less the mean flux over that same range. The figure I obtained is -24.6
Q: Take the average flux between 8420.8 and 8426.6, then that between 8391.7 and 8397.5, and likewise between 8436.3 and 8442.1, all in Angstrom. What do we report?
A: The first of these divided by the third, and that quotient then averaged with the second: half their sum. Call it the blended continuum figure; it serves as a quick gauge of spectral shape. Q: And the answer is 13.6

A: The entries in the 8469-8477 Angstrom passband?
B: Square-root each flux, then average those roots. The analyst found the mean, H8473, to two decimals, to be 5.06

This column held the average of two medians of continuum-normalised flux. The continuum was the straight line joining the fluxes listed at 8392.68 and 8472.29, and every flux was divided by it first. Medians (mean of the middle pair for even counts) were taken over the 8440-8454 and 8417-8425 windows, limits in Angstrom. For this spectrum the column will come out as 1.00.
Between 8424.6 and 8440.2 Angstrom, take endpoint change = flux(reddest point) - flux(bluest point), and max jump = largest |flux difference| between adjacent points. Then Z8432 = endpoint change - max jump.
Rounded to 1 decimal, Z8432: -1.4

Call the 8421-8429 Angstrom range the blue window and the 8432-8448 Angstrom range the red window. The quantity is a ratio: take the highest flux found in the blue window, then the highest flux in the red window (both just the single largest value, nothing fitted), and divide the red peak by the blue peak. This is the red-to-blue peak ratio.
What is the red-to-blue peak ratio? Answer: 0.97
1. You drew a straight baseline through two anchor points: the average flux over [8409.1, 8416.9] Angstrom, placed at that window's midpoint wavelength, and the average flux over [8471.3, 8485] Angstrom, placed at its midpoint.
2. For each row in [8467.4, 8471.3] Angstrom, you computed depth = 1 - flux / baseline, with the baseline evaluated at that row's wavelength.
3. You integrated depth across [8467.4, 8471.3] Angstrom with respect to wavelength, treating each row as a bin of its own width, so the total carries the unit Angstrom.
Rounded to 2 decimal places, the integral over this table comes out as 0.22 Angstrom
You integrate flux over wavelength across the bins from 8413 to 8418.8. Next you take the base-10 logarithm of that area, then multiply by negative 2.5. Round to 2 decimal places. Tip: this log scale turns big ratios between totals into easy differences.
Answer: -5.46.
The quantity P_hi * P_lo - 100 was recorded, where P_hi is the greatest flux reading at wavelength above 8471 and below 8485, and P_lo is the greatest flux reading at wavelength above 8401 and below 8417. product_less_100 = 592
